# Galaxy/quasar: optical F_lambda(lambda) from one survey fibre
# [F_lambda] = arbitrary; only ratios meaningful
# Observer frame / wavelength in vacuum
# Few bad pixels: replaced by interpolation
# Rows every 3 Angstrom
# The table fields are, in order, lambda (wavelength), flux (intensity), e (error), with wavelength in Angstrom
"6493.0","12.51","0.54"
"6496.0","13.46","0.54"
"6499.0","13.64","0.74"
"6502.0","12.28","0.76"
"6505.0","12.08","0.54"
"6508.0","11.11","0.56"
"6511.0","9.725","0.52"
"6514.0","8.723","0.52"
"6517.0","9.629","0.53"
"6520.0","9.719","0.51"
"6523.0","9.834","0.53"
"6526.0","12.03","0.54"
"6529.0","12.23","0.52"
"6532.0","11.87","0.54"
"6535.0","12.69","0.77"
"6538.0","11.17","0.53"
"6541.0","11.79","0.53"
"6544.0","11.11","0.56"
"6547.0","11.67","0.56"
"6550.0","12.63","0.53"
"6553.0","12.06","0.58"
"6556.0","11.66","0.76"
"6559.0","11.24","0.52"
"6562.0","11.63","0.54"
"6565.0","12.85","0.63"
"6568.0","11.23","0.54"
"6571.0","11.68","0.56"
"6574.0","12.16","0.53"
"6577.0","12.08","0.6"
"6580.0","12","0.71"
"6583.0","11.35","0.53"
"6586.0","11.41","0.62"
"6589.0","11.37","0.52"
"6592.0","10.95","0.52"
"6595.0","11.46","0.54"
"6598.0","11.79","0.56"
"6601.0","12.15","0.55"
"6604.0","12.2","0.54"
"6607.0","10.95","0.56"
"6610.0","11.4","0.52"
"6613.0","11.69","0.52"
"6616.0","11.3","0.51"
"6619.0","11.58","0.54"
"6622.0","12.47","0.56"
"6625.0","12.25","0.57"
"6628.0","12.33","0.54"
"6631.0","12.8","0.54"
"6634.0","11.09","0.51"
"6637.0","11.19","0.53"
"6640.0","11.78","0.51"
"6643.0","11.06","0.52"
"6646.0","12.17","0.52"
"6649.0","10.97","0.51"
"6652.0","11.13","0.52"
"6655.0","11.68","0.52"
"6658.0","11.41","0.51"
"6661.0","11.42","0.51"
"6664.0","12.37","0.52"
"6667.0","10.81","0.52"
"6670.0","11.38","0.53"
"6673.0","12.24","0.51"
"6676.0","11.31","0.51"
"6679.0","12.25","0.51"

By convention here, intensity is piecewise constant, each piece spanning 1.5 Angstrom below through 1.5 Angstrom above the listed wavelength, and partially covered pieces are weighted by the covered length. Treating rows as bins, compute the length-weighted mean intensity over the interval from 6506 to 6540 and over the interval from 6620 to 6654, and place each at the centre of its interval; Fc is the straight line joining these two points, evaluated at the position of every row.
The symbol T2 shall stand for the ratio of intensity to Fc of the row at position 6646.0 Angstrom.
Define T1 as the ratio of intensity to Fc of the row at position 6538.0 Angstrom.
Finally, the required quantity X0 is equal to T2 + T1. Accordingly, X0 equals 2.05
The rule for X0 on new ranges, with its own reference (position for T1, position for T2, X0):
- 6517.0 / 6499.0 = 2.18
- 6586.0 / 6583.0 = 2.01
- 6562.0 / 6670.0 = 1.99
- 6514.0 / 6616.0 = 1.79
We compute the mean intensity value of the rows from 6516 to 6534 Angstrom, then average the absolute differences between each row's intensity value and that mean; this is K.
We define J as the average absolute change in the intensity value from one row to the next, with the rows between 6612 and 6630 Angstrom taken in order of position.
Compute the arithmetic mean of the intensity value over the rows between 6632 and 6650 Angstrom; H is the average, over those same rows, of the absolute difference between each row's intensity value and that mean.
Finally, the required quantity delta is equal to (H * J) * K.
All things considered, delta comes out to 0.17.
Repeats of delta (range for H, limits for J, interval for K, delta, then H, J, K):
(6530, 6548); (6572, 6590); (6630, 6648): 0.04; 0.40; 0.18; 0.57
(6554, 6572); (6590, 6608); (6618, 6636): 0.09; 0.38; 0.50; 0.50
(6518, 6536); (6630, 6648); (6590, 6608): 0.42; 1.08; 0.85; 0.46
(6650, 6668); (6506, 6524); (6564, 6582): 0.09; 0.37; 0.70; 0.36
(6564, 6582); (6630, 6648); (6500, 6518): 0.38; 0.36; 0.85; 1.23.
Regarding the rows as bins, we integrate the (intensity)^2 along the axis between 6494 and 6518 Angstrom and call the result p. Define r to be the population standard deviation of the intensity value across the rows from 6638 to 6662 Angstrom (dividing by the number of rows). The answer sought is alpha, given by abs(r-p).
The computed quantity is 3184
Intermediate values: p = 3184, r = 0.38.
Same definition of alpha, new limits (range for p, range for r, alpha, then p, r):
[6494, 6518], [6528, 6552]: 3184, 3184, 0.56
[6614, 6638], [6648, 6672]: 3400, 3400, 0.45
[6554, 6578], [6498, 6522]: 3355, 3357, 1.58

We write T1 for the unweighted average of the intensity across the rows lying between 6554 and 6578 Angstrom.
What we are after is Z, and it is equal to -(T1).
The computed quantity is -11.8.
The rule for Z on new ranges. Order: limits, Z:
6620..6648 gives -11.9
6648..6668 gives -11.4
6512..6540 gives -10.9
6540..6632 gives -11.8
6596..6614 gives -11.7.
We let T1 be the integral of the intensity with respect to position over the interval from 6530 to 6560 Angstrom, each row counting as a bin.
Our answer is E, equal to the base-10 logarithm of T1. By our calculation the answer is 2.5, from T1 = 354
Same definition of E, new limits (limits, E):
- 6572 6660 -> 3.0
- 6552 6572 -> 2.4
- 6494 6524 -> 2.5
